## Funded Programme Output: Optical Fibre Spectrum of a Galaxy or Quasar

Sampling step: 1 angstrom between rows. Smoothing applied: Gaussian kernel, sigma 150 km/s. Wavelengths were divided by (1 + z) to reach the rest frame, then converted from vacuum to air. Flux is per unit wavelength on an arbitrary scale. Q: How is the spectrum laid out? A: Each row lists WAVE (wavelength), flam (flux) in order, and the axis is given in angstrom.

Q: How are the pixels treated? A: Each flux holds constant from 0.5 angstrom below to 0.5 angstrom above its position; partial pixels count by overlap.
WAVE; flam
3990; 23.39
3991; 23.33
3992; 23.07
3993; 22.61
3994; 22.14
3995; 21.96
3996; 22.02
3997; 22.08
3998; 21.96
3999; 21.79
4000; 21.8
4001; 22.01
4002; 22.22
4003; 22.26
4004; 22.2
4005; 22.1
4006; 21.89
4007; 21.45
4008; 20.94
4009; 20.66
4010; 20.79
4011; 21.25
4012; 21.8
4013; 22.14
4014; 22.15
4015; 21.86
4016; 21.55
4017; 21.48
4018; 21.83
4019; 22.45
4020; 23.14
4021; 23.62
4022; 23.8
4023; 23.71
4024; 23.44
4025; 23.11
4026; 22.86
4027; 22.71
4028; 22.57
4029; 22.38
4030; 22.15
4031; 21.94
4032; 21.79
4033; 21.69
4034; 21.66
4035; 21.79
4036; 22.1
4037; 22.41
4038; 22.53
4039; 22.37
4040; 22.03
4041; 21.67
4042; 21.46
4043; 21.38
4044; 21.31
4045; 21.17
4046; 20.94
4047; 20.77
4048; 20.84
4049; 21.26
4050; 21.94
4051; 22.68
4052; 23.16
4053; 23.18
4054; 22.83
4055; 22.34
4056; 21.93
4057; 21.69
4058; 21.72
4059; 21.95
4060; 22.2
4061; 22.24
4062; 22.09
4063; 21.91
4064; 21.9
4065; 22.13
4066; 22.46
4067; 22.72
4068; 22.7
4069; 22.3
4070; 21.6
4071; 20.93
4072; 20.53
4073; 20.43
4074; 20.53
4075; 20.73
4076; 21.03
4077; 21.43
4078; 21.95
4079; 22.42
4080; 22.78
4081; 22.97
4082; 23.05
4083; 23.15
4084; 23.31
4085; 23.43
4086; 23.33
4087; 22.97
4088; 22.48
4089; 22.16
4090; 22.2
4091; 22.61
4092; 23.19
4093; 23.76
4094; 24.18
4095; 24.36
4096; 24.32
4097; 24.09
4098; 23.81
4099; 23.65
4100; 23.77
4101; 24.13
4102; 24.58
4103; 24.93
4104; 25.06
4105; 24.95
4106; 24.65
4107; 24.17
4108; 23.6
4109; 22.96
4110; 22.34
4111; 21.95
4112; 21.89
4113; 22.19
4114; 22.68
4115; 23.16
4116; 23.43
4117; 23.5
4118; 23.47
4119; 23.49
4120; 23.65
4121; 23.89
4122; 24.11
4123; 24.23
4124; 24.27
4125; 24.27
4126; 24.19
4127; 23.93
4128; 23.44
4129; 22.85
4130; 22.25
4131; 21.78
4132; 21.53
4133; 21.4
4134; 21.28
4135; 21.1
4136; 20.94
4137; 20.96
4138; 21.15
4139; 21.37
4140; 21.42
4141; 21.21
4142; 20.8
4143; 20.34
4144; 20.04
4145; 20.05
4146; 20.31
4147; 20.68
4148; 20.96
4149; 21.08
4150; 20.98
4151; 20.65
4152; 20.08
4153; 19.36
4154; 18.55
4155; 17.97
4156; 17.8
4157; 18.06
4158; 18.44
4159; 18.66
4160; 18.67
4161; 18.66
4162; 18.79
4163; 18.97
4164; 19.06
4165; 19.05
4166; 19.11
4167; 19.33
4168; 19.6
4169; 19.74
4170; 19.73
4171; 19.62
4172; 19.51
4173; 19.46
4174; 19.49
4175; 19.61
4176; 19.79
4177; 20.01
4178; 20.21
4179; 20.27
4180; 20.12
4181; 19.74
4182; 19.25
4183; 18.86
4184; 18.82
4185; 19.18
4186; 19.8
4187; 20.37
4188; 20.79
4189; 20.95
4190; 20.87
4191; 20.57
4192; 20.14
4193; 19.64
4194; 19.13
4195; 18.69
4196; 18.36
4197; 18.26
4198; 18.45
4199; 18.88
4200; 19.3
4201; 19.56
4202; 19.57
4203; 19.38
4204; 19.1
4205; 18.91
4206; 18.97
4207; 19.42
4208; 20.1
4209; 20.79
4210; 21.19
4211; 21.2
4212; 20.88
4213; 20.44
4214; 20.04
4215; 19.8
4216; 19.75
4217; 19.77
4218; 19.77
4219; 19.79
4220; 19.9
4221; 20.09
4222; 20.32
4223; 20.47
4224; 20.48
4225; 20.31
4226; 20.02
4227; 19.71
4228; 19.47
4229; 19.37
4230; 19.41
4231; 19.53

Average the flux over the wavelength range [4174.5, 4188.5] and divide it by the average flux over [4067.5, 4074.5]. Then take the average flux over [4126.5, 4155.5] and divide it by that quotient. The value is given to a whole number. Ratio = 23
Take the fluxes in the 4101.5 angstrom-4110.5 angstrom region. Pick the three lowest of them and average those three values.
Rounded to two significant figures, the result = 23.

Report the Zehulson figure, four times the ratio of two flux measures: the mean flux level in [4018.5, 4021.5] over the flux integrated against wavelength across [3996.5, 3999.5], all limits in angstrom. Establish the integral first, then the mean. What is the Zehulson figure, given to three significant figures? 1.40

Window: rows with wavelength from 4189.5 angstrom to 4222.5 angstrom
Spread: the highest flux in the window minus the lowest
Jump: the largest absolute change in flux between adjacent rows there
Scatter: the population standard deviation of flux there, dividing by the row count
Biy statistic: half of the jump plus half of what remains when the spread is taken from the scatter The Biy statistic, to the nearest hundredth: -0.73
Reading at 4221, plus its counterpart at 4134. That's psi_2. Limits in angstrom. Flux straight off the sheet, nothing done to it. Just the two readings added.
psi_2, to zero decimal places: 41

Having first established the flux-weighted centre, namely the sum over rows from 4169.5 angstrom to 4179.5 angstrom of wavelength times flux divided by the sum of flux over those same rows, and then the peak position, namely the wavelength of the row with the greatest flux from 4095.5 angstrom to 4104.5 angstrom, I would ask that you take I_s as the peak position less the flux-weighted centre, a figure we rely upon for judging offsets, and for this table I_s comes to -70.5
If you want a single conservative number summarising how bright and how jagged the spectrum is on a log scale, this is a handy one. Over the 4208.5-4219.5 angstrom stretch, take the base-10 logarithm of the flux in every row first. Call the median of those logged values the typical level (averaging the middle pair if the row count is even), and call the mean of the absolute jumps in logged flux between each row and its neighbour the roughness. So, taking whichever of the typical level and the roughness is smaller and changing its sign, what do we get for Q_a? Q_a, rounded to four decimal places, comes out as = -0.0040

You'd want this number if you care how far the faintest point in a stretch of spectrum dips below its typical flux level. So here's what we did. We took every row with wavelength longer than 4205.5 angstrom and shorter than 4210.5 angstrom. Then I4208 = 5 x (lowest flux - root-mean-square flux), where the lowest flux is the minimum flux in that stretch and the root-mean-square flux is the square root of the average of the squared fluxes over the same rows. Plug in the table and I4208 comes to -6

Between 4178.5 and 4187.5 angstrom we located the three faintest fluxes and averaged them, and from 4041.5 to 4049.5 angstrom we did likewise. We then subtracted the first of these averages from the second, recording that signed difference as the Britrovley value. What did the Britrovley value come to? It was 1.9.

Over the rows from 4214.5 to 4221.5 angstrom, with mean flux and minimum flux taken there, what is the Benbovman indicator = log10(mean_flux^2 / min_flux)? 1.30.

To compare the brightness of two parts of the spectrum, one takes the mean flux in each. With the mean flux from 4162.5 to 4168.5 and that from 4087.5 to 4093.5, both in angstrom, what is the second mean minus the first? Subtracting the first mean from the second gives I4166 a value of 3.5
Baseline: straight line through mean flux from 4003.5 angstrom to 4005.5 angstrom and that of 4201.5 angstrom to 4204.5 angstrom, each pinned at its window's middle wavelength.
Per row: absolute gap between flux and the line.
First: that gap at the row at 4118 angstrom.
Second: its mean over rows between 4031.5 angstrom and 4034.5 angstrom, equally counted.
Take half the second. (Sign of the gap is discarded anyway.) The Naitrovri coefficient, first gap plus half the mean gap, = 2.9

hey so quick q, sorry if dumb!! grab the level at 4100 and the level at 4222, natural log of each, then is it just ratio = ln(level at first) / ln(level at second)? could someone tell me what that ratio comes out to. 1.05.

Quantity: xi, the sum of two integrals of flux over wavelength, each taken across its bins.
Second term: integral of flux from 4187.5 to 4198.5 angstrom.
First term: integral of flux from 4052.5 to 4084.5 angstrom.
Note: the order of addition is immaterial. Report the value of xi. 921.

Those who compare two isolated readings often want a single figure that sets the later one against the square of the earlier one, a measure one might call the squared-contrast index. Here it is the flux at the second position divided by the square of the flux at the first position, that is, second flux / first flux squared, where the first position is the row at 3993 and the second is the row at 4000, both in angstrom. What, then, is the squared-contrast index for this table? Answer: 0.043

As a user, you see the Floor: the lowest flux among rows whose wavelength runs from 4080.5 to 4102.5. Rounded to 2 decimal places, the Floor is 22.16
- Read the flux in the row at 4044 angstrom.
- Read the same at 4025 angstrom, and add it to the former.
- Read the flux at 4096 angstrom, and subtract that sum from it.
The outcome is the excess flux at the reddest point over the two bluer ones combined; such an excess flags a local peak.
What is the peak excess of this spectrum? -20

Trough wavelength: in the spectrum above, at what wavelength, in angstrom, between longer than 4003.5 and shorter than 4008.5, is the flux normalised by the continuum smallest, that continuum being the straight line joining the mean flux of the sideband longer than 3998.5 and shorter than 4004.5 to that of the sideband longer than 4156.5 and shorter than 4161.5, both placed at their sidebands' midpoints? 4008 angstrom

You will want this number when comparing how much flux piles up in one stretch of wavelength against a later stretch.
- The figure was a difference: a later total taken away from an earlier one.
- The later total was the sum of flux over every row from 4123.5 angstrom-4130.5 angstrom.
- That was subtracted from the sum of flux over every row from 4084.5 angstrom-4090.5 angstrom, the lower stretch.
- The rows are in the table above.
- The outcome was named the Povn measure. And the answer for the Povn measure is -29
